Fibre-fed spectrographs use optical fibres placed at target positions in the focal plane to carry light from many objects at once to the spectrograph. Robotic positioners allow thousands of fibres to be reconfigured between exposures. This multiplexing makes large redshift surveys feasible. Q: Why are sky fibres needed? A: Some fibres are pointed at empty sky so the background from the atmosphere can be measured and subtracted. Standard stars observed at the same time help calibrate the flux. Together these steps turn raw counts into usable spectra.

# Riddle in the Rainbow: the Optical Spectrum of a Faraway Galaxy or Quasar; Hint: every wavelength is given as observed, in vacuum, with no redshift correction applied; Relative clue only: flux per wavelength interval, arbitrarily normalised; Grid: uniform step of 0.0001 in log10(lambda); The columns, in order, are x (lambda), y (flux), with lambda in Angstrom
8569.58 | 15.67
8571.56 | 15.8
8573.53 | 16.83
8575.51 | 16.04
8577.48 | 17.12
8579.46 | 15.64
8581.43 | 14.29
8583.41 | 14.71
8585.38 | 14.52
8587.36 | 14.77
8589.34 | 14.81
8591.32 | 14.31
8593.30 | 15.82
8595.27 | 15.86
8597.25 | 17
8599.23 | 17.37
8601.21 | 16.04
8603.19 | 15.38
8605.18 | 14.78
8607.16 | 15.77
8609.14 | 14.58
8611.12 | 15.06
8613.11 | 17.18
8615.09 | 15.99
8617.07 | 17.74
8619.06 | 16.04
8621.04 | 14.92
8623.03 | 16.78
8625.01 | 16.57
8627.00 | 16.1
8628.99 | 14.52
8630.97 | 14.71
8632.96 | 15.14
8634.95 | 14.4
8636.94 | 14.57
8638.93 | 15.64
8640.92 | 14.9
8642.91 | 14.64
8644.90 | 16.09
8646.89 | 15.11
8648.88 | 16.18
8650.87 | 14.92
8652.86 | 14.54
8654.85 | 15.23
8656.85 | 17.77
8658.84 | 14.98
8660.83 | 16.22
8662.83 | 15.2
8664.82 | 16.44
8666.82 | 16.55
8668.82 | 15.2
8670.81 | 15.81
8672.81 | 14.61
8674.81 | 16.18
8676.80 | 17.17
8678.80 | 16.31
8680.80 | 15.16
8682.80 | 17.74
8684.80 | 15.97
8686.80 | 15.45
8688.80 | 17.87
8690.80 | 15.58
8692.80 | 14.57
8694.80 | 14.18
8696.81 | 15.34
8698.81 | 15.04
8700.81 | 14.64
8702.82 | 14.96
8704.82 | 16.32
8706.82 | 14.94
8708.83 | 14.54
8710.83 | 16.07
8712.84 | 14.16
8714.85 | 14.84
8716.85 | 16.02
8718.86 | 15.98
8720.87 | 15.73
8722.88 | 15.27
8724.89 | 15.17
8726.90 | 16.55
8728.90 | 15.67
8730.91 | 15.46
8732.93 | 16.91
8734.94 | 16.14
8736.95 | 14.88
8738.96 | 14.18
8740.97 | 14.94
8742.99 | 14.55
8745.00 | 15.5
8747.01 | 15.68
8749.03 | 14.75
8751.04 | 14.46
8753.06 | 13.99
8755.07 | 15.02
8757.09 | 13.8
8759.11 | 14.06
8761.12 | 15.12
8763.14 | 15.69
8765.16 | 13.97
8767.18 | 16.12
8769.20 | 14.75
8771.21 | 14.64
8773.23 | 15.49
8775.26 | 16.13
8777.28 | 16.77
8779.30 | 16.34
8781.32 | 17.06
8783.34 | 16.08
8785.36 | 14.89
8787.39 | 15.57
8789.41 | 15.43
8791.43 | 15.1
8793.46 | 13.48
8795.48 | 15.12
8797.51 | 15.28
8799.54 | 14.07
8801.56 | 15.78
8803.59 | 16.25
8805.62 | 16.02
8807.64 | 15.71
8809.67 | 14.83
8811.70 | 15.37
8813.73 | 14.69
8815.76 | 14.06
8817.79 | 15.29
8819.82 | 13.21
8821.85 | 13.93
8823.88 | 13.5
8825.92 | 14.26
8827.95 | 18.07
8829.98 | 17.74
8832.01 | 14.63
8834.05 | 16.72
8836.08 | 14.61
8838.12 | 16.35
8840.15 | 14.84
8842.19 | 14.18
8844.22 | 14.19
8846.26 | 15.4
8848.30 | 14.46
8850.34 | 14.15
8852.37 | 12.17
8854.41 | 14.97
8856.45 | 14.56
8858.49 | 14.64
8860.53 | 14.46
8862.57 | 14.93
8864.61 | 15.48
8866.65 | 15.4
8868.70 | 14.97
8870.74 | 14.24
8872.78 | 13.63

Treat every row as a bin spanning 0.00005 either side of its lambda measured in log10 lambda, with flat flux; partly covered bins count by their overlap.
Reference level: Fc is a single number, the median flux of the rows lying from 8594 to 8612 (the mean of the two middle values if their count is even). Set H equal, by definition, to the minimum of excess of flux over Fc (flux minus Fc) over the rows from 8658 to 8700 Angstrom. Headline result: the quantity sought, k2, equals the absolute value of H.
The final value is 1.6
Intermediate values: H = -1.59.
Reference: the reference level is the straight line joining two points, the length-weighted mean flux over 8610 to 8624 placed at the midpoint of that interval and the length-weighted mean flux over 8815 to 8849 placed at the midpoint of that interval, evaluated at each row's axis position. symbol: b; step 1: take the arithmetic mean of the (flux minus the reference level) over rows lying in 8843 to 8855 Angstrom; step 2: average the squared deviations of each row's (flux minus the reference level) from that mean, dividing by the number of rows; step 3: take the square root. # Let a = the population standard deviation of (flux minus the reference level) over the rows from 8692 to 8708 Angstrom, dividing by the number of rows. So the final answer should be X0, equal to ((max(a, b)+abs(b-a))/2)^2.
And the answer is 0.50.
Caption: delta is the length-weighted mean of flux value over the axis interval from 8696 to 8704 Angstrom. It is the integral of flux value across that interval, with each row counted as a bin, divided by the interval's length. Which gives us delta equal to 15.0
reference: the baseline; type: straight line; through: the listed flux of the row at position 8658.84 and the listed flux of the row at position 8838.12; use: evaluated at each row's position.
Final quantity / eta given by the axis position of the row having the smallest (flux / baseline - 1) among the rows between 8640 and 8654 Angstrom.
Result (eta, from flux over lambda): 8652.86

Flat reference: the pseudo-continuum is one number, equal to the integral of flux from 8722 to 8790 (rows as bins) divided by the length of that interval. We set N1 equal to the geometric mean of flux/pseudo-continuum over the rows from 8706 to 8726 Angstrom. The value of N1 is 0.996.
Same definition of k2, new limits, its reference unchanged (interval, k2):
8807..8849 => 2.6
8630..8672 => 1.4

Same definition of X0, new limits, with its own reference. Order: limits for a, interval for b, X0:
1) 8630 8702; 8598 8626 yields 0.25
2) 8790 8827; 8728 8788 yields 0.22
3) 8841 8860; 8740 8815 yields 0.20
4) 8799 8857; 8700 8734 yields 0.73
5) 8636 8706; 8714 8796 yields 0.30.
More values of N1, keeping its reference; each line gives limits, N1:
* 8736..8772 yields 0.964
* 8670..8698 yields 1.032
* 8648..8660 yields 1.016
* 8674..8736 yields 1.021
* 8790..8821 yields 0.974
